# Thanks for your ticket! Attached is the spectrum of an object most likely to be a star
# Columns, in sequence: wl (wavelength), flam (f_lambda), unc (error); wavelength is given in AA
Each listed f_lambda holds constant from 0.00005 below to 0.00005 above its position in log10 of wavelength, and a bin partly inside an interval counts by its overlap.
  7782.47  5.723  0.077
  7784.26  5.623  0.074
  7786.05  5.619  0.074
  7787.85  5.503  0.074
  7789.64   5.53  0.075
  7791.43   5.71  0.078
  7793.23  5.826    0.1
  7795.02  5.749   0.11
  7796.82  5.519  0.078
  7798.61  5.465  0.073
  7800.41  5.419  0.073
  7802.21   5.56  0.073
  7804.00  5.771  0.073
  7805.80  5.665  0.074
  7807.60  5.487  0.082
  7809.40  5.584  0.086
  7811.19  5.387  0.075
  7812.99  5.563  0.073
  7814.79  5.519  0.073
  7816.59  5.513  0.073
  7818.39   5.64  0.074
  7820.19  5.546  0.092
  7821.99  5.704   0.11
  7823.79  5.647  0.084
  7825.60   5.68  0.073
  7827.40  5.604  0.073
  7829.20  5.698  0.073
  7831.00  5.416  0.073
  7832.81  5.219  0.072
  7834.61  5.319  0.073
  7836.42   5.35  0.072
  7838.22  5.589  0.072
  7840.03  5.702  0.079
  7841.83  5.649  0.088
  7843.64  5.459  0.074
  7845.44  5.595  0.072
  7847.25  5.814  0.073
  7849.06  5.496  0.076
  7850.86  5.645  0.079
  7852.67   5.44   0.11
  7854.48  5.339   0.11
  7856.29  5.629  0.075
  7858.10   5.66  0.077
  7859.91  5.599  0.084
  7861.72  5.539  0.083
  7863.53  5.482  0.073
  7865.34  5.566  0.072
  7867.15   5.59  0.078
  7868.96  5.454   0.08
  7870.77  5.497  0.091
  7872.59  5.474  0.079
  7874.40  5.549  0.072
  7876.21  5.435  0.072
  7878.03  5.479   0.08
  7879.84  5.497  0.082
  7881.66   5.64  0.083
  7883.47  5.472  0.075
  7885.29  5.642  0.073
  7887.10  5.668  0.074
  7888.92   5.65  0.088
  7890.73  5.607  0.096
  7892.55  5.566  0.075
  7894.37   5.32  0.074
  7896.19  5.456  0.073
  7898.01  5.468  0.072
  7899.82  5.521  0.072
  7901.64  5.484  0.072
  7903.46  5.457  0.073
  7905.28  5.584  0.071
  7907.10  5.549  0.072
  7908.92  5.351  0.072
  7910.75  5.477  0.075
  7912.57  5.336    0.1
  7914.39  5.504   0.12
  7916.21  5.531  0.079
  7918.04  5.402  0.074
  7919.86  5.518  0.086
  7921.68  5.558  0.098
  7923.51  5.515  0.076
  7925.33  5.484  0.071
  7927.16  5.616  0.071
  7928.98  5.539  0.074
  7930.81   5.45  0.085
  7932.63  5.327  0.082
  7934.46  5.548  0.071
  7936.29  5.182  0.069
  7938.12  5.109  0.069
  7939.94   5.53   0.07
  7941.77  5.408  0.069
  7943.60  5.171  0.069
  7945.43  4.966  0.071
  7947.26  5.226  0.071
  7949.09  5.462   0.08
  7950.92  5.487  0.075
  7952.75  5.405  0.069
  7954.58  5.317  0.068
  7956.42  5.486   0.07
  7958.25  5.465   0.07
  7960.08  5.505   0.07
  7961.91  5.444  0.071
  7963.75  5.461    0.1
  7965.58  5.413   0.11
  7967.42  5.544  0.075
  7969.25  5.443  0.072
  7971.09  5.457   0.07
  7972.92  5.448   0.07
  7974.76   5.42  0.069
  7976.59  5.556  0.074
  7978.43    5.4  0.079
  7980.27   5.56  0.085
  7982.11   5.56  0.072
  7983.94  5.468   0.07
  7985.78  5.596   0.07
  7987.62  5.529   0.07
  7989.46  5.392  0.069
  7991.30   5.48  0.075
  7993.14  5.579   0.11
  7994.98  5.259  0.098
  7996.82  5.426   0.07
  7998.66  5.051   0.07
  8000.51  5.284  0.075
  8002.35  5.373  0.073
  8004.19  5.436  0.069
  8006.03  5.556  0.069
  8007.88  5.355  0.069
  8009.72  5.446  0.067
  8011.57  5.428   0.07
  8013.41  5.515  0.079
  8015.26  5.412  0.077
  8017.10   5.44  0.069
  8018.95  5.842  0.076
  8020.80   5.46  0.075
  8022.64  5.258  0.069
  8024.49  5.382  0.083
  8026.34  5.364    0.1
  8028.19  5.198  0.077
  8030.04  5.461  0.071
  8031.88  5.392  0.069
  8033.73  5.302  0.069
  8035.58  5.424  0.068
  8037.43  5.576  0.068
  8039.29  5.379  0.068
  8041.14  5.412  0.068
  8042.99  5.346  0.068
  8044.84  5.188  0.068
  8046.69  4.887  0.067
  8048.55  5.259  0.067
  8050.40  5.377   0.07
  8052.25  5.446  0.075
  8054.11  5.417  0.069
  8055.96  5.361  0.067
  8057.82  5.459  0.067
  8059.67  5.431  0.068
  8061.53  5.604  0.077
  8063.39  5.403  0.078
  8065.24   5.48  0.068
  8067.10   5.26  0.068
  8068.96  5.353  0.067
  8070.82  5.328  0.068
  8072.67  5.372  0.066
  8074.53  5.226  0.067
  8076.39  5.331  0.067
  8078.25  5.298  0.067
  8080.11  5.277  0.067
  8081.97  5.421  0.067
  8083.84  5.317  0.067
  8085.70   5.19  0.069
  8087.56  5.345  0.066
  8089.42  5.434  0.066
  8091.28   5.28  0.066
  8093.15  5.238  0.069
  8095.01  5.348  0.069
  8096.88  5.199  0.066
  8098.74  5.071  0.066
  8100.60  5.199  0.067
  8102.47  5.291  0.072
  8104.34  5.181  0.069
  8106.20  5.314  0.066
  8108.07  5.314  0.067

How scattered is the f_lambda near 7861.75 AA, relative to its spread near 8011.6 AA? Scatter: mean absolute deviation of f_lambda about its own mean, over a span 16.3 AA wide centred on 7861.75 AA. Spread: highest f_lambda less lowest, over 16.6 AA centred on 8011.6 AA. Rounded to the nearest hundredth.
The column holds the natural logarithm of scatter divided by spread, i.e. -1.85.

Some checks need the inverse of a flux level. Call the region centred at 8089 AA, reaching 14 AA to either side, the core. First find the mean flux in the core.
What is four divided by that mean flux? 0.757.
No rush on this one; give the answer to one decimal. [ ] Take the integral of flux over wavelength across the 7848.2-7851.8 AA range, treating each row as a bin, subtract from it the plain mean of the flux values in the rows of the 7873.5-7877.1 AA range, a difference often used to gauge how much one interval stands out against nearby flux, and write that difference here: 14.6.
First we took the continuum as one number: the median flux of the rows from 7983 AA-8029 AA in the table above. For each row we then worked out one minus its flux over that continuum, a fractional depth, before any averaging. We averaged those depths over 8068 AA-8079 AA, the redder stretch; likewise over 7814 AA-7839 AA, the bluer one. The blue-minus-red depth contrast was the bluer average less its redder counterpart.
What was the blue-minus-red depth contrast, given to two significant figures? -0.039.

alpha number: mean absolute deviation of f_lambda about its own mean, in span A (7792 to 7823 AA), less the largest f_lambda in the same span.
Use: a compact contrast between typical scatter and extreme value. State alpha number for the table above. -5.73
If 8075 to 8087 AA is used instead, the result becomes -5.37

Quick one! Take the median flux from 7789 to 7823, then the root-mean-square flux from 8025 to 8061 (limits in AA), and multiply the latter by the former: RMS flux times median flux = 29.76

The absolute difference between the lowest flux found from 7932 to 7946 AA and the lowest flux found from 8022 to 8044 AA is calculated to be 0.23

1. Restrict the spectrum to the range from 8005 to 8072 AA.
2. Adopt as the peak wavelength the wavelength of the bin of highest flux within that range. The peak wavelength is 8018.95 AA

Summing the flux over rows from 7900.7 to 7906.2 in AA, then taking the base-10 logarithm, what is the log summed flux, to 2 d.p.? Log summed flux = 1.22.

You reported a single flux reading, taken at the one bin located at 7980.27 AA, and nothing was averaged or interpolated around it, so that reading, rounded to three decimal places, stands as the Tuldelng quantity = 5.560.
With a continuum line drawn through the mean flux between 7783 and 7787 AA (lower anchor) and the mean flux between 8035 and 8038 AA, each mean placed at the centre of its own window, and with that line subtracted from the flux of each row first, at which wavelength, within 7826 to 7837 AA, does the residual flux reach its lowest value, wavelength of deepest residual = 7832.81 AA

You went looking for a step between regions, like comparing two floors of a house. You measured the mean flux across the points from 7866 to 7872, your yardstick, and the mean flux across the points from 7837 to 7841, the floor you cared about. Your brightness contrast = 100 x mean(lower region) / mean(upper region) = 102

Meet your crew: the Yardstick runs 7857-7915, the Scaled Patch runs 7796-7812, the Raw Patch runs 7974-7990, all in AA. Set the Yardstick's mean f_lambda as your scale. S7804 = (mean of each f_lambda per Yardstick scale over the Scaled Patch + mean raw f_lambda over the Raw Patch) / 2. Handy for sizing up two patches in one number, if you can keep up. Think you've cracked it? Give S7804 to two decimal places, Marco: 3.25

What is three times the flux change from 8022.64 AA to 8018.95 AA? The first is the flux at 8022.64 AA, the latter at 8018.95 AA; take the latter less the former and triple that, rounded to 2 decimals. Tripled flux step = 1.75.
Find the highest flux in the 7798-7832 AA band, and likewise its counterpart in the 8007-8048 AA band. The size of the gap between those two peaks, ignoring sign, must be 0.07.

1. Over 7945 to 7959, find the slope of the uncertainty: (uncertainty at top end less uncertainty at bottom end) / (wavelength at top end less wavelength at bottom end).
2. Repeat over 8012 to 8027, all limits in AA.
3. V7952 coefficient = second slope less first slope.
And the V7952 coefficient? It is 0.0017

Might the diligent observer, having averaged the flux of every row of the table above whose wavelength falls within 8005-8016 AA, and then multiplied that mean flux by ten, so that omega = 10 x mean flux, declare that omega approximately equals 54.5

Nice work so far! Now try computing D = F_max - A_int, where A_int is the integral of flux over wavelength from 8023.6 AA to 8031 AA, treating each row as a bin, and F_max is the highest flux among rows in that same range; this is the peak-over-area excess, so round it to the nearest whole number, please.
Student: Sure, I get -34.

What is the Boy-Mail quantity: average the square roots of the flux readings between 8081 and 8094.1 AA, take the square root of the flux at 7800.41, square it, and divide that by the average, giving 2.35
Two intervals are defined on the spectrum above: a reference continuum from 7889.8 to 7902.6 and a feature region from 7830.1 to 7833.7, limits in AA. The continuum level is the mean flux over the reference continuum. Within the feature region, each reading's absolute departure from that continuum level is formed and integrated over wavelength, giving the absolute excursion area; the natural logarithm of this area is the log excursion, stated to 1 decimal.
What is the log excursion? -0.5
